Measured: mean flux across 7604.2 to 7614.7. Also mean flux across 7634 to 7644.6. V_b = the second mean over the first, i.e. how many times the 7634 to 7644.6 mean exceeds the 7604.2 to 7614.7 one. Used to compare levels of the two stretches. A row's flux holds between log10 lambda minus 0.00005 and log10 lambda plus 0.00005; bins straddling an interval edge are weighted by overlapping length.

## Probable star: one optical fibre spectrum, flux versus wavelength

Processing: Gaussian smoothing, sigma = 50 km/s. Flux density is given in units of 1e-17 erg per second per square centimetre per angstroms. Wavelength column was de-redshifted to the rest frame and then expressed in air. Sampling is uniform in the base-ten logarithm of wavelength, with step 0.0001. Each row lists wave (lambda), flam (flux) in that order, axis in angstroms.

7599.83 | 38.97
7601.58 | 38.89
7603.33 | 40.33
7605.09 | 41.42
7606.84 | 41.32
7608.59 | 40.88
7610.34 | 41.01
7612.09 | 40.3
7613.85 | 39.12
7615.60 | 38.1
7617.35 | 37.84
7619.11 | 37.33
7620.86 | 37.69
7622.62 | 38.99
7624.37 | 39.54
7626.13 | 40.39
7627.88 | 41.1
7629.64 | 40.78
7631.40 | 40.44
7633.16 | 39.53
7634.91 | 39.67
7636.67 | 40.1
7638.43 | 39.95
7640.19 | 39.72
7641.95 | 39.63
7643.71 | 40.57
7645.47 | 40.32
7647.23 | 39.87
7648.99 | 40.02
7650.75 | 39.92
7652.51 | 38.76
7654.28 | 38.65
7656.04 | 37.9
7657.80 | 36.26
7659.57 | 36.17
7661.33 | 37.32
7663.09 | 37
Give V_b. 0.98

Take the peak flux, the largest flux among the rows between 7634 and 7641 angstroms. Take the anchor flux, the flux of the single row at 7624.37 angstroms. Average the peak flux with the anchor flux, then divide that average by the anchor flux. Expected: 1.01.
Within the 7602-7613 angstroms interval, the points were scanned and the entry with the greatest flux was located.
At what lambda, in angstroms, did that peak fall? 7605.09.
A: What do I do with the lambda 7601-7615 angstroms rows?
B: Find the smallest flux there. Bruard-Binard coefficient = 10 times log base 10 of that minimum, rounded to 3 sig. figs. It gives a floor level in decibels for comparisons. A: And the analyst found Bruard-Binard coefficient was 15.9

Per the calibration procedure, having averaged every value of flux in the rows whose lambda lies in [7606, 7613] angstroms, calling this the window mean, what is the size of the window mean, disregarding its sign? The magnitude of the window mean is 40.9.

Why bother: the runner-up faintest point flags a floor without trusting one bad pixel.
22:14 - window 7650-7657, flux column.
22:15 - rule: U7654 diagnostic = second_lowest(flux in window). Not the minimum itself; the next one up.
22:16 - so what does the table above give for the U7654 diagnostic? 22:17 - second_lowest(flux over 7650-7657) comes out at 38.65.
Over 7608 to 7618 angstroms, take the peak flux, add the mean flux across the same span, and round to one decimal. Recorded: 80.6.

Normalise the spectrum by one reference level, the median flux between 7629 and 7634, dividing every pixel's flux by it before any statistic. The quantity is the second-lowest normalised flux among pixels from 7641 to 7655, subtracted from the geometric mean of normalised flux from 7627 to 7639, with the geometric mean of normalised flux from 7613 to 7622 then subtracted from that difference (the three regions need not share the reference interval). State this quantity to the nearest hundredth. -0.90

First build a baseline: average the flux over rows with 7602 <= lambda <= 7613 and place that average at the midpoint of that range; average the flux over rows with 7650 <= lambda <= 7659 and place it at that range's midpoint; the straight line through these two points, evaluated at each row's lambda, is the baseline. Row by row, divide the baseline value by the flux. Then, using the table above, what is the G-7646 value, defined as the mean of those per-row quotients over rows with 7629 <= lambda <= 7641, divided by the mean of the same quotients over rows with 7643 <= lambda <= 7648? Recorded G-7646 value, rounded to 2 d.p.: 1.02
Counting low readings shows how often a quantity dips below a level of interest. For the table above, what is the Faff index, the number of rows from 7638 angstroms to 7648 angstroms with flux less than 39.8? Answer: 2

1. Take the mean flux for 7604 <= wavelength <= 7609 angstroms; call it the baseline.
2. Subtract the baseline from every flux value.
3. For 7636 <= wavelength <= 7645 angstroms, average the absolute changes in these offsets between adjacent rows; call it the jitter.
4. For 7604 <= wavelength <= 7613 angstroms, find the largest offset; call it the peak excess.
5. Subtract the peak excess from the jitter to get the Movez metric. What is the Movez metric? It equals 0.1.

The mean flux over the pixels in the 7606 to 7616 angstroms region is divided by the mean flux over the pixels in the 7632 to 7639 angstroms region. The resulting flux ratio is 1.01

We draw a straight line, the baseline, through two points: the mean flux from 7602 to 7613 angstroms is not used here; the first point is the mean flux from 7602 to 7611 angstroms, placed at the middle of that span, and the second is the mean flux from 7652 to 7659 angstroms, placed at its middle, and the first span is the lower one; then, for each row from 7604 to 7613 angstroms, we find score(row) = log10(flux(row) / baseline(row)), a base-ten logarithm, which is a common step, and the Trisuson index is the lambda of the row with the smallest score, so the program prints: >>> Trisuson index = 7612.09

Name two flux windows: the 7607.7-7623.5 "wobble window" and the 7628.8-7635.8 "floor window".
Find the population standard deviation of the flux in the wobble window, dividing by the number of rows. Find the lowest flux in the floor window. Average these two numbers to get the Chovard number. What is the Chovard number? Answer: 20.4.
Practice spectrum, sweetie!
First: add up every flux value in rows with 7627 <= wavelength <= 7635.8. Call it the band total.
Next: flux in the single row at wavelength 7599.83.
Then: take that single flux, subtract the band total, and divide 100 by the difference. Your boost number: -0.615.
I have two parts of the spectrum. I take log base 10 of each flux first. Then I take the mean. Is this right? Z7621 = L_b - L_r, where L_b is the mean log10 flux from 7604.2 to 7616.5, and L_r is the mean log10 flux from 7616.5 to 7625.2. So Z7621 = 0.022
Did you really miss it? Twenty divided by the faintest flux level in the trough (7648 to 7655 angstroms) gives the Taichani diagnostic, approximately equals 0.517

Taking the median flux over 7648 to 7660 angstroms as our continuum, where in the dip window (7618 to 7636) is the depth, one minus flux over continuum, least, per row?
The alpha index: 7627.88 angstroms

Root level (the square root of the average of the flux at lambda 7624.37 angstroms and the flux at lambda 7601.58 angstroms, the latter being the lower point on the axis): 6.262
